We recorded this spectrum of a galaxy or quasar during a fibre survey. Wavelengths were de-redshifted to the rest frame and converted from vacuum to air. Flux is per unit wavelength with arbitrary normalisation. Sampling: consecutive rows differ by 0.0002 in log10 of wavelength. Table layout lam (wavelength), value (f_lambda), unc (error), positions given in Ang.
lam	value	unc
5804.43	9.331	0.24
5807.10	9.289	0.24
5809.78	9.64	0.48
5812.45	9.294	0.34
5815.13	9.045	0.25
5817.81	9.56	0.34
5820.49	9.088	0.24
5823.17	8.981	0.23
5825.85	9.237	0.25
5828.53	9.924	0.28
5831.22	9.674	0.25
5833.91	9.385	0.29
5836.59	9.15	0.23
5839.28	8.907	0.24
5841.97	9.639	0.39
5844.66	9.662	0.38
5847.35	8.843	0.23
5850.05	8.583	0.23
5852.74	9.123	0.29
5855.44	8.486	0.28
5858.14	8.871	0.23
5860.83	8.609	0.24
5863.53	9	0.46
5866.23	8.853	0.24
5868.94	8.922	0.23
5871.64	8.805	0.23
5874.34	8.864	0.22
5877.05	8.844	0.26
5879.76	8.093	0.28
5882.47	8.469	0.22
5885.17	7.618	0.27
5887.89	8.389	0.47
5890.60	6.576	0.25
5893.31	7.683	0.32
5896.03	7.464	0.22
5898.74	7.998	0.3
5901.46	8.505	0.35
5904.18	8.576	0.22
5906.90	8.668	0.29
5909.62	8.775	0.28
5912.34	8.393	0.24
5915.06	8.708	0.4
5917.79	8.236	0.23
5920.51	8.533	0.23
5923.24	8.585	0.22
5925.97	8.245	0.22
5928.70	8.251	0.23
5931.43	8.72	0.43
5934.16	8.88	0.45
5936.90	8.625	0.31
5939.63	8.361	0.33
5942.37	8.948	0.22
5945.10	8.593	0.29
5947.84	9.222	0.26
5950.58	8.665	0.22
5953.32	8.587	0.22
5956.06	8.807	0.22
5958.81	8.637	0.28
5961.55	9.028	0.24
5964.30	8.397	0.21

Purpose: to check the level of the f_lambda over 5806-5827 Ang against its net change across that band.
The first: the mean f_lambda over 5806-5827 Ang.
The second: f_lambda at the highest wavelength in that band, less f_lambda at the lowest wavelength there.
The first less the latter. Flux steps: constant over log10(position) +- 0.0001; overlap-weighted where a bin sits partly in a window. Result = 9.32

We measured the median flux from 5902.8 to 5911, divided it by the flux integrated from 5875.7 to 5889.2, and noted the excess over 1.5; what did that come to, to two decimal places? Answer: -1.42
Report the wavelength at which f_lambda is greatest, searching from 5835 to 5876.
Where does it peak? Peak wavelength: 5844.66 Ang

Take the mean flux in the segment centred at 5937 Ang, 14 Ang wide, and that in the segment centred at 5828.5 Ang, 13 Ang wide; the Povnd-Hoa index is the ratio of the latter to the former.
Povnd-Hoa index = 1.08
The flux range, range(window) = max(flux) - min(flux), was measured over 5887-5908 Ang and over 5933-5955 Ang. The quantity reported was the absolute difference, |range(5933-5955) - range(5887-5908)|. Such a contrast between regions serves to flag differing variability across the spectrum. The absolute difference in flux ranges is 1.2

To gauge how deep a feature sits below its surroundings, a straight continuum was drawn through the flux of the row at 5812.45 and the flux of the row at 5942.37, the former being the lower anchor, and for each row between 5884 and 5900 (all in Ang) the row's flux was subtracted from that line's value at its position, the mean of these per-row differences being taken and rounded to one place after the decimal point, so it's 1.5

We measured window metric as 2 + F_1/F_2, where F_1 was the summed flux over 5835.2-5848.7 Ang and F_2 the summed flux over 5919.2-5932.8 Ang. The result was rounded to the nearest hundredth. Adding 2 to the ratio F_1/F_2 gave 3.09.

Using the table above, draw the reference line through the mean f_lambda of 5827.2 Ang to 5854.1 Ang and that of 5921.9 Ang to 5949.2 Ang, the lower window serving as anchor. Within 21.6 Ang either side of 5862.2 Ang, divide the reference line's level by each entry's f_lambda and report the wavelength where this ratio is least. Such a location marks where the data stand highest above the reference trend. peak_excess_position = 5844.66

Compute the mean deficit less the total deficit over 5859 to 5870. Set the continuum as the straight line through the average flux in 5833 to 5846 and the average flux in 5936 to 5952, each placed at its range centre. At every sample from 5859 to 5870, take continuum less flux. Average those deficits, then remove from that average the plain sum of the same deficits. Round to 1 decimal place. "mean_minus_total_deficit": -1.1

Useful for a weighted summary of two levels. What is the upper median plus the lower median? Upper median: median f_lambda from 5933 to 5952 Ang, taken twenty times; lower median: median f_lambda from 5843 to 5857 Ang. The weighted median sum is 182.1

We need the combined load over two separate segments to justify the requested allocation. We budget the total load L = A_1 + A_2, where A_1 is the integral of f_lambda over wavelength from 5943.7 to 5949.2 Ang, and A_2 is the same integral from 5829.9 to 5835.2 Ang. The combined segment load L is 100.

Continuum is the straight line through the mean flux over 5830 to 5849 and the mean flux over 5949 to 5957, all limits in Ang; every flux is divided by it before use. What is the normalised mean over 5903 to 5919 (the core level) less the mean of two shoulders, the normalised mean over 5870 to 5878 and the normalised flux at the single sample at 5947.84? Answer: -0.054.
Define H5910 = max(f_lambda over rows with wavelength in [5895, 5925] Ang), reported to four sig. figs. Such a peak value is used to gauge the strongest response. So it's 8.775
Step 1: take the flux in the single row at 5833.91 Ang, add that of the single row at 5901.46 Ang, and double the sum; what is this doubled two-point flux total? 35.8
